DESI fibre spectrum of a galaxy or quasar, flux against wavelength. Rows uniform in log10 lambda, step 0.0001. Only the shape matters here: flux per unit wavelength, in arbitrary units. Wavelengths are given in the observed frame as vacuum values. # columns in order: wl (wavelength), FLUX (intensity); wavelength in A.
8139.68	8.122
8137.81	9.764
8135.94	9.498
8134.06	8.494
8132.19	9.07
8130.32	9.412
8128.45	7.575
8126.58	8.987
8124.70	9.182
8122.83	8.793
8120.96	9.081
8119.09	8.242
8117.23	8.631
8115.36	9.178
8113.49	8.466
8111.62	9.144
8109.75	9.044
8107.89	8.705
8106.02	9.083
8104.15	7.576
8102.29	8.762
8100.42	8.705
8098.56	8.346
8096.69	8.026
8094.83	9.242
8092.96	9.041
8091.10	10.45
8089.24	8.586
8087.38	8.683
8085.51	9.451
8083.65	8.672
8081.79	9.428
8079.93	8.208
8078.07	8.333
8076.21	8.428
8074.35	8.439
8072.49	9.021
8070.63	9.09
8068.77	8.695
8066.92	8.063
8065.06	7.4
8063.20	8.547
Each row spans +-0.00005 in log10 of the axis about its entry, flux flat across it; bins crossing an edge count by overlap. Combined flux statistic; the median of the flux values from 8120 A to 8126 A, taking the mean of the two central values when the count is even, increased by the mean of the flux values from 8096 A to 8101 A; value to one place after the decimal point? 17.4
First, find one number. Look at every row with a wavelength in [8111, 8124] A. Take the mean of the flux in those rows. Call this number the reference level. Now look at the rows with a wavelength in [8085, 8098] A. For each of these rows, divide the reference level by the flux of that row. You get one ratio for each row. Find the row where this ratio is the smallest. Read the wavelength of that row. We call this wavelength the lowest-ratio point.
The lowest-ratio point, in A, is 8091.10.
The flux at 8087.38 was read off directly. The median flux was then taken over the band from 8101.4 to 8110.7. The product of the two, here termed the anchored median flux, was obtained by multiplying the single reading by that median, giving 76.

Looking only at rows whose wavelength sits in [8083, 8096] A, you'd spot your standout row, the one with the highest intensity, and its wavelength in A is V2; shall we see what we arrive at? 8091.10 A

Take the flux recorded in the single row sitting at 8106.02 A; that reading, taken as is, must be 9.083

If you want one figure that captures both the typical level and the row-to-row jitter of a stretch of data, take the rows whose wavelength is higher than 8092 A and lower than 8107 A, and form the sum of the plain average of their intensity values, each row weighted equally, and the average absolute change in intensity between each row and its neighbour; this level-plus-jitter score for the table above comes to 9.3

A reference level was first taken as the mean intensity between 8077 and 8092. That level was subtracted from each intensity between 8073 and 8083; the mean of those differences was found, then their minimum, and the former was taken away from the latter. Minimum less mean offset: -0.4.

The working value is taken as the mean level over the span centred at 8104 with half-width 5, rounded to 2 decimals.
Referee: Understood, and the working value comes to 8.57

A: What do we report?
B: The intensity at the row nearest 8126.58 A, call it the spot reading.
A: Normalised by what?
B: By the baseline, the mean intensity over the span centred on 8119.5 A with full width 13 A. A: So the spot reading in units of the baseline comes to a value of 1.02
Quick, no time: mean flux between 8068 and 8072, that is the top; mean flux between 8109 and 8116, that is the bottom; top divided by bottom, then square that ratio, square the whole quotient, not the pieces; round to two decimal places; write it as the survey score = 0.99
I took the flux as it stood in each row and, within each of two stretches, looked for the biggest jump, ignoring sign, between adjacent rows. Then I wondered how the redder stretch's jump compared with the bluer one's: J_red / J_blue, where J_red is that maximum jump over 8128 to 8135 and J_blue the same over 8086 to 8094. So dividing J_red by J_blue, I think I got 1.0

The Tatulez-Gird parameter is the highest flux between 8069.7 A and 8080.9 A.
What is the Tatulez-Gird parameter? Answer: 9.09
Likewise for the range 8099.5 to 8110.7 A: 9.083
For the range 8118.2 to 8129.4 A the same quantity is 9.182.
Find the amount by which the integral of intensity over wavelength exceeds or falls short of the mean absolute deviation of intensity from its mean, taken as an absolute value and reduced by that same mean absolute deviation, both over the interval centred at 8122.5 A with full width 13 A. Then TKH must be 112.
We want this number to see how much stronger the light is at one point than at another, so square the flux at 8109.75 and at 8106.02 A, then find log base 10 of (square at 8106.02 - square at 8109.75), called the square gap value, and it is -0.15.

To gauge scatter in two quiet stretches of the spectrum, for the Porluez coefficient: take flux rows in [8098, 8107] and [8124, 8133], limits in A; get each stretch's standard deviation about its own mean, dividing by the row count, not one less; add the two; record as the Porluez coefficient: 1.17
